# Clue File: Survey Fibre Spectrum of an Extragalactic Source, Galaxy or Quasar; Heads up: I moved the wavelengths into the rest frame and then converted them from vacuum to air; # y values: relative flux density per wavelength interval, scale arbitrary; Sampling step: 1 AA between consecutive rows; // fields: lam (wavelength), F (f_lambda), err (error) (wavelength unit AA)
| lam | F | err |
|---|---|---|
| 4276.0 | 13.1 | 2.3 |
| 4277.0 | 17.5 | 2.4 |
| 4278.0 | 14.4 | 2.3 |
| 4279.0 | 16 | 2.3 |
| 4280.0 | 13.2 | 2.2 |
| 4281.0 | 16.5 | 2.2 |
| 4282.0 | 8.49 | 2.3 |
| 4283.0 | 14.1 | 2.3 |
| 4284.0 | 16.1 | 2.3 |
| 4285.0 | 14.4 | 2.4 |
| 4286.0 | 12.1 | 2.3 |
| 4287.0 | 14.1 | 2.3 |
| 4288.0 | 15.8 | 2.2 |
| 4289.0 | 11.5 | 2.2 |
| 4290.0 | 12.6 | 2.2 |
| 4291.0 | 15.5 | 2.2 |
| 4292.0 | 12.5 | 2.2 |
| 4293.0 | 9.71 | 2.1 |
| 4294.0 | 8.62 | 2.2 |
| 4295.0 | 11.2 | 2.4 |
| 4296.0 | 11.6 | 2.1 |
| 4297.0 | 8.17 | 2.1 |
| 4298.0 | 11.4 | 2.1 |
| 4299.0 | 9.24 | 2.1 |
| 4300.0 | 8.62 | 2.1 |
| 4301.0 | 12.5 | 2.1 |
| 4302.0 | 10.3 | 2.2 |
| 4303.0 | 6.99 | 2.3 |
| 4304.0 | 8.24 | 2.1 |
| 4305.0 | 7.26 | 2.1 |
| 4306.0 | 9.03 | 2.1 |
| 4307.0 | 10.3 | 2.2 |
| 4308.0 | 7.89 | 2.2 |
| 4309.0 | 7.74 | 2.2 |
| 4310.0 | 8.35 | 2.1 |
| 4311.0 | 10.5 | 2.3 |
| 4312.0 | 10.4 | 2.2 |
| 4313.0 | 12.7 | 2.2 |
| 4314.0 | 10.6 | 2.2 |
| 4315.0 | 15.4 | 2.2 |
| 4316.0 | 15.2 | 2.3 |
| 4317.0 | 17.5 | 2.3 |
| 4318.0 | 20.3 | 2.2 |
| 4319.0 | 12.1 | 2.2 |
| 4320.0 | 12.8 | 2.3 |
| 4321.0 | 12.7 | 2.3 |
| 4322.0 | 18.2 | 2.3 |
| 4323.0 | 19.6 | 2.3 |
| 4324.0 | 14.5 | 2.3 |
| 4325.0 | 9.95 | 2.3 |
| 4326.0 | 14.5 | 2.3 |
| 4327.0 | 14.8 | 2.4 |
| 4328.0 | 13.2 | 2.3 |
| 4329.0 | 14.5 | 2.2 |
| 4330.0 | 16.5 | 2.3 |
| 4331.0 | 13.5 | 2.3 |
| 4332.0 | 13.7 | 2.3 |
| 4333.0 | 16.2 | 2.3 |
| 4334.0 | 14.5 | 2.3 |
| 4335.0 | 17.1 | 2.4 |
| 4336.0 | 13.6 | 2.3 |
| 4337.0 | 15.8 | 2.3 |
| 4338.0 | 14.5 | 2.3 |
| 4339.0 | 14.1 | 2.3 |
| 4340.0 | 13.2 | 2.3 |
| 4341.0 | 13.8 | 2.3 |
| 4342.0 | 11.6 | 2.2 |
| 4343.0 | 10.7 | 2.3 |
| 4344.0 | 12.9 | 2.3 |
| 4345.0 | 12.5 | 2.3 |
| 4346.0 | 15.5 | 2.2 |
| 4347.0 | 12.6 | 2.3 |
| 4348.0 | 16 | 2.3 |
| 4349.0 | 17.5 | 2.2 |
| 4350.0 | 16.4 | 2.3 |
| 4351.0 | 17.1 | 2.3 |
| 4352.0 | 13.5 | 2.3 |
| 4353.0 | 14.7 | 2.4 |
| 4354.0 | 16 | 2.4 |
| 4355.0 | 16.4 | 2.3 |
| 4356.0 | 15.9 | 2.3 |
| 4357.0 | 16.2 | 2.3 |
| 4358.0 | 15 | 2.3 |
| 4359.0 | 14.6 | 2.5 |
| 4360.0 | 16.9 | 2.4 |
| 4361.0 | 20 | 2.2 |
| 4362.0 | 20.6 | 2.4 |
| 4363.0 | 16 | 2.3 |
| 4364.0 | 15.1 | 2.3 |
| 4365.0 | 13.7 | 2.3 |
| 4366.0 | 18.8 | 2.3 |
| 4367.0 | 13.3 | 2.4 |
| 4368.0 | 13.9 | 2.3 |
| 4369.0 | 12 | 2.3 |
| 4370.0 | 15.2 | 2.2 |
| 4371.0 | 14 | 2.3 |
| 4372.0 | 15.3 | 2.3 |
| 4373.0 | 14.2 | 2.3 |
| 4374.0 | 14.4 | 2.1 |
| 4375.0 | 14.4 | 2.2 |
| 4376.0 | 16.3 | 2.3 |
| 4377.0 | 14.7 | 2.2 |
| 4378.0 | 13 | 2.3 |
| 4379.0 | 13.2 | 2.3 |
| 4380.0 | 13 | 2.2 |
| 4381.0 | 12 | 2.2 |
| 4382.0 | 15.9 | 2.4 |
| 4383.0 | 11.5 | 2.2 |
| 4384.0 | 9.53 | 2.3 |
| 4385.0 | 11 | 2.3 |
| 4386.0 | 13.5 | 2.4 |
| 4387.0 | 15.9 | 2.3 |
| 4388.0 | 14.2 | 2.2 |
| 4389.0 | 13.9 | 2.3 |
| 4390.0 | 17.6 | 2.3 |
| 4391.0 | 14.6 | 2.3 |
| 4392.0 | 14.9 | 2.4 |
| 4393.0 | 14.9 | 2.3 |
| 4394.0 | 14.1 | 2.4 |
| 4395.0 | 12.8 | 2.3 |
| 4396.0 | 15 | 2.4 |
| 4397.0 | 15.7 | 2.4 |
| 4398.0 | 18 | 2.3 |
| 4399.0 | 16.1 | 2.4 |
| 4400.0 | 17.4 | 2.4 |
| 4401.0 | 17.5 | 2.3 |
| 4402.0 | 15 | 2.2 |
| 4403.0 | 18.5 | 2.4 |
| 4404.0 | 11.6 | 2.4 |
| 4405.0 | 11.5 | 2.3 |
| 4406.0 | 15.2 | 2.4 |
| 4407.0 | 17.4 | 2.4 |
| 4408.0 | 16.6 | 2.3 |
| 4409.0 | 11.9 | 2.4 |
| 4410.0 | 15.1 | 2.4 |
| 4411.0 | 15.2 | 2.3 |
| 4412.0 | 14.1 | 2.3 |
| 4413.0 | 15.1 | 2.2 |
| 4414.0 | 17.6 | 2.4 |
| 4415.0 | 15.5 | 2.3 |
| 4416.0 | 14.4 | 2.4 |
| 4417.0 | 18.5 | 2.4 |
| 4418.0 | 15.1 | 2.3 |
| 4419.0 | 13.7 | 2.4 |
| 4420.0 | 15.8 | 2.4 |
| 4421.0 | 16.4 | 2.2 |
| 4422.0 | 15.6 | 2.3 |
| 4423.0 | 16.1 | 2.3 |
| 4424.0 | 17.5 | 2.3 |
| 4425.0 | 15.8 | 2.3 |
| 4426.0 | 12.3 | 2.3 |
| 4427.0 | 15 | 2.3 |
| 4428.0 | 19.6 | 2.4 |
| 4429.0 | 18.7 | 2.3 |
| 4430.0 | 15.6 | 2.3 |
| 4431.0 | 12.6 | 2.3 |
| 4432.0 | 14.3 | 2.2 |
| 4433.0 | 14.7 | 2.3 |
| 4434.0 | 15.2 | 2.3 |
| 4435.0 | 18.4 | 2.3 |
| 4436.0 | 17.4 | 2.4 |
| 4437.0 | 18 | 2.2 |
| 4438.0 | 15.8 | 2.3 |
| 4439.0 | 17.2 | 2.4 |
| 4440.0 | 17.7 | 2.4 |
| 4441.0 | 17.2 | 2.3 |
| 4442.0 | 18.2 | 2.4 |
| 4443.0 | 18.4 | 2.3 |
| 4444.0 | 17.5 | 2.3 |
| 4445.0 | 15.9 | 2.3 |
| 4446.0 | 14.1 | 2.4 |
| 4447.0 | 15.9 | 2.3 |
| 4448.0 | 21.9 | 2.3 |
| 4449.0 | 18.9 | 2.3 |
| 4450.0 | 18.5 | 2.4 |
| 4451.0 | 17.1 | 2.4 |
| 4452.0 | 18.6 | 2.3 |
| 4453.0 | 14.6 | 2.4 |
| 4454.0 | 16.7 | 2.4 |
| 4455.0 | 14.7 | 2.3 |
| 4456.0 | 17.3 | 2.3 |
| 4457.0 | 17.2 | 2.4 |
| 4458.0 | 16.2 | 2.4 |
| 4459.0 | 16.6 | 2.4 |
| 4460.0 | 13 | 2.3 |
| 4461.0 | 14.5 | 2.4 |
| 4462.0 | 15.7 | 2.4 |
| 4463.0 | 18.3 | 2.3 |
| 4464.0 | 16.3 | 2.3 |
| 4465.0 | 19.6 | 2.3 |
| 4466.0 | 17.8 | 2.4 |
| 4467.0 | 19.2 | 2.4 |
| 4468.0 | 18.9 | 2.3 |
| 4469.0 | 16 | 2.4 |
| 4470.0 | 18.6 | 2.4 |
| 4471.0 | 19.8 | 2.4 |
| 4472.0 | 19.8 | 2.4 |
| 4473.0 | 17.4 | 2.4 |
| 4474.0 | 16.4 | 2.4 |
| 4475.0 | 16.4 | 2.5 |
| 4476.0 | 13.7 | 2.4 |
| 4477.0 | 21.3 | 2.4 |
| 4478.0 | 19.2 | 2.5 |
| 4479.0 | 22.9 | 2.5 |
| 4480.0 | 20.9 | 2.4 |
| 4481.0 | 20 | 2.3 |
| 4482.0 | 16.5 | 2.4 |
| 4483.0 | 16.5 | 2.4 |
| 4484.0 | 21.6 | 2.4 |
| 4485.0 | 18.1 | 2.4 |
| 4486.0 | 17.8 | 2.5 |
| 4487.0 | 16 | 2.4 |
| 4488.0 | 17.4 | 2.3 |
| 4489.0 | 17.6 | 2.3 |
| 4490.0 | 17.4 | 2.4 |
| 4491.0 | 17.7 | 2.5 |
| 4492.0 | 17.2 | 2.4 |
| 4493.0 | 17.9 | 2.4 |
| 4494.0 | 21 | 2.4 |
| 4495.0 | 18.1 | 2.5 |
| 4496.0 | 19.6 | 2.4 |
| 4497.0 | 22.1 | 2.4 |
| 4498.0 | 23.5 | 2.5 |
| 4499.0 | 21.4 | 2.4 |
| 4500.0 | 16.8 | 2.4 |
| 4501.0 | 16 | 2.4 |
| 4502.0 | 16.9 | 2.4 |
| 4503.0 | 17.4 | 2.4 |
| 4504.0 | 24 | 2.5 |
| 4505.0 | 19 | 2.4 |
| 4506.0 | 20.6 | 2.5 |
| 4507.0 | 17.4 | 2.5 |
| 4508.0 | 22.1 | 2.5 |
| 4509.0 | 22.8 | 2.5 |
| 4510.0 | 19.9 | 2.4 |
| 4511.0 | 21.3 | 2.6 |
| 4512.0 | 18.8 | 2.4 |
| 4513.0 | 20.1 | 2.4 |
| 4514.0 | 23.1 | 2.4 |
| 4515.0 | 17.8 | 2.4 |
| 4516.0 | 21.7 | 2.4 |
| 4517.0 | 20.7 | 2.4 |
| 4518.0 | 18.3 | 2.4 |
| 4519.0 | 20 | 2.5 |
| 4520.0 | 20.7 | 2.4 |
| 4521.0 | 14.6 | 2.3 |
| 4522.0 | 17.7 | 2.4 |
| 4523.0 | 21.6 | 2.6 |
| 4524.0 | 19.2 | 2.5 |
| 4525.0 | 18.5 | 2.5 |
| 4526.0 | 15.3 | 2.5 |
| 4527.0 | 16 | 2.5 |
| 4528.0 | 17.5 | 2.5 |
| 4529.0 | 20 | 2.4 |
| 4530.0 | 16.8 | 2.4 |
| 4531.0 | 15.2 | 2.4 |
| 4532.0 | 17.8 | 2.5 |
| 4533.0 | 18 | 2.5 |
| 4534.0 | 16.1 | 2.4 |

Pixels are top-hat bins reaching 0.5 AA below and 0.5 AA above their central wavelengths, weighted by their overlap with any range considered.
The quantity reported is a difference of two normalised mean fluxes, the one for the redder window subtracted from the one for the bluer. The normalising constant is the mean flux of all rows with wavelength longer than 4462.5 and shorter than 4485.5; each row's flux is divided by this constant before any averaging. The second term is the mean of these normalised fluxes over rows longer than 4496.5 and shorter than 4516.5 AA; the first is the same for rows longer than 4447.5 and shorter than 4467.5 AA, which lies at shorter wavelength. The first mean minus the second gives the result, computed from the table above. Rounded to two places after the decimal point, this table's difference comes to -0.16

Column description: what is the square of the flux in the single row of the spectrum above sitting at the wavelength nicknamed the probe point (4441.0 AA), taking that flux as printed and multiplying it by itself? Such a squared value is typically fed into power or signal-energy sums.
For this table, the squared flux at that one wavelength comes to 296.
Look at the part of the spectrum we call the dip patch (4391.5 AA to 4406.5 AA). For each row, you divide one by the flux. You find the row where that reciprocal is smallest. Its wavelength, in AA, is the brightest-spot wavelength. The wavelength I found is 4403.0 AA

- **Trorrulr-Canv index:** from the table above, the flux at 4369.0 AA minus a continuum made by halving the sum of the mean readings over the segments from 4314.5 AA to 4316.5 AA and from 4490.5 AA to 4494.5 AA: -4.9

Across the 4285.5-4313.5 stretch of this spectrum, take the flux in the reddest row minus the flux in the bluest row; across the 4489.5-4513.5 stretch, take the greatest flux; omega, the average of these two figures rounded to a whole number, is 12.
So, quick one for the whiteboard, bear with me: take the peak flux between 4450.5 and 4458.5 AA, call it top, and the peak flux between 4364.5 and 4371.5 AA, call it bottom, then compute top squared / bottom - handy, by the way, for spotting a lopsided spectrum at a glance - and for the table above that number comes 18.4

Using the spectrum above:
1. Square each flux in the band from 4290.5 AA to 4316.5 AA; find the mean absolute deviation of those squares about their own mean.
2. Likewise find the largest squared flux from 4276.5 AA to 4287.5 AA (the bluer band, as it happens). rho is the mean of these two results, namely 174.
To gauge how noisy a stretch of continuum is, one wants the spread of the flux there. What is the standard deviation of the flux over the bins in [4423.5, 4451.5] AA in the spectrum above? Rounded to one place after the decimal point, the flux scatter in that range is 2.1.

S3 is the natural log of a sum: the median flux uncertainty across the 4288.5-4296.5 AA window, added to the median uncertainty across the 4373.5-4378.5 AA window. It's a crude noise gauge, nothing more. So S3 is 1.48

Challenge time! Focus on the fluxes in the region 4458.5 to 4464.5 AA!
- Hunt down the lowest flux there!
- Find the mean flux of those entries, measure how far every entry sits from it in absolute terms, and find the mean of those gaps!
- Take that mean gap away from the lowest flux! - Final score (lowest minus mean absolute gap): 11.7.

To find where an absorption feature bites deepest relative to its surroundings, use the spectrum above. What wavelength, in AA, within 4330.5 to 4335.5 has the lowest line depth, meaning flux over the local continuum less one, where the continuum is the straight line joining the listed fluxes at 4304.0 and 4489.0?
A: 4331.0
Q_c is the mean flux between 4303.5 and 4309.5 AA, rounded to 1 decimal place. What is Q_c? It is 8.4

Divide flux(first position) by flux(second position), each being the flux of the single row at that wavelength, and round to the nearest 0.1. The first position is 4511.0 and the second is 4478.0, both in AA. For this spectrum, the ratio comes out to 1.1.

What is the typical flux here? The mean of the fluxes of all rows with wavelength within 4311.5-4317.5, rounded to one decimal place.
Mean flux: 13.6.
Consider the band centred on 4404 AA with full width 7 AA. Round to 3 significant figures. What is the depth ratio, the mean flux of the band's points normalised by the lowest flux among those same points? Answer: 1.33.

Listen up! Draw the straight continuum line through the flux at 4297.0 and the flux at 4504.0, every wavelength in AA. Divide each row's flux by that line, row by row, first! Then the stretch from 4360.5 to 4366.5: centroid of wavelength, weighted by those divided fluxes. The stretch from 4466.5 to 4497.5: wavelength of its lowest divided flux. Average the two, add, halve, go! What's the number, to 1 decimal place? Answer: 4419.7 AA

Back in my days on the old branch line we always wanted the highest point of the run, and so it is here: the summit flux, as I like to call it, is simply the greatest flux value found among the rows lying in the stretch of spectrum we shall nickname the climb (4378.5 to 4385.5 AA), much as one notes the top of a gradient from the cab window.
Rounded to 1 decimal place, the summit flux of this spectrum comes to 15.9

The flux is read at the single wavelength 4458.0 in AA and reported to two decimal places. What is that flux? 16.20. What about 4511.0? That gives 21.30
